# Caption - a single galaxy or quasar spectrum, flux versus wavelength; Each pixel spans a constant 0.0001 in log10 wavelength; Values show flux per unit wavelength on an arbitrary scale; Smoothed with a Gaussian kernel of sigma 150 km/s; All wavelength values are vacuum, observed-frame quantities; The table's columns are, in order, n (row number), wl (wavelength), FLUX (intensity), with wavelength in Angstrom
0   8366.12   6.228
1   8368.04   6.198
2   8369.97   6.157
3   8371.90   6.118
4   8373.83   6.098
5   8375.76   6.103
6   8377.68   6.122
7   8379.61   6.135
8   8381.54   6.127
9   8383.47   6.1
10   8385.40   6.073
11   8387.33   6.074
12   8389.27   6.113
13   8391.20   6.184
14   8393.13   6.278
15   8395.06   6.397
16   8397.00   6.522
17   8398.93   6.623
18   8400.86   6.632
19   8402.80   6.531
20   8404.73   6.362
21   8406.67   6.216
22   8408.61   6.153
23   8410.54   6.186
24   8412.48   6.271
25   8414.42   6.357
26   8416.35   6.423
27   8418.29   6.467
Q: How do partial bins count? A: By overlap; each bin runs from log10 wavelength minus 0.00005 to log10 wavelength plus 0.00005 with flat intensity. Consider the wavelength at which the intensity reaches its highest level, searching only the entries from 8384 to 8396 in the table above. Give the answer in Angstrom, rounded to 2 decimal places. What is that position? 8395.06 Angstrom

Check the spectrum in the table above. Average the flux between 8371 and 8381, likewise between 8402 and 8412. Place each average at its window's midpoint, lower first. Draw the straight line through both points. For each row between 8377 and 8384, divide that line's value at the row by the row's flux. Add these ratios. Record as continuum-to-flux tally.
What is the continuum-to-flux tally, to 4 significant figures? 4.014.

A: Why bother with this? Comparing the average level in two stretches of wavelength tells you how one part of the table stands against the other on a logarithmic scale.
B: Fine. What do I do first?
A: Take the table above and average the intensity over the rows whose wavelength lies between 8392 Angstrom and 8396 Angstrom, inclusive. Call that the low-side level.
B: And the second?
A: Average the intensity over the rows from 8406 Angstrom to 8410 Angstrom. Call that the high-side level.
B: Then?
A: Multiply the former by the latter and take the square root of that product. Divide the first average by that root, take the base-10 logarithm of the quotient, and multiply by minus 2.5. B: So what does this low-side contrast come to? -0.013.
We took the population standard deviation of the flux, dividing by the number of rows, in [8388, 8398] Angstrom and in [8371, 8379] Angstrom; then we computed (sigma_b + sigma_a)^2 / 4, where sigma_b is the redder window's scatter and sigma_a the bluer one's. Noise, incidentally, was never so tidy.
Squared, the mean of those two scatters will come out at 0.0061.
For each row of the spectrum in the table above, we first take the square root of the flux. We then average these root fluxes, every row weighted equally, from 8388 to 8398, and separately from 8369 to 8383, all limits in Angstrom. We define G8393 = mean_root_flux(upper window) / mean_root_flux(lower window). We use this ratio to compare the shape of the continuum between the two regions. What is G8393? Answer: 1.01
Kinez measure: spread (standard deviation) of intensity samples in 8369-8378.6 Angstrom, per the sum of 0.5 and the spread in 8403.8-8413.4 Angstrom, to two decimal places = 0.04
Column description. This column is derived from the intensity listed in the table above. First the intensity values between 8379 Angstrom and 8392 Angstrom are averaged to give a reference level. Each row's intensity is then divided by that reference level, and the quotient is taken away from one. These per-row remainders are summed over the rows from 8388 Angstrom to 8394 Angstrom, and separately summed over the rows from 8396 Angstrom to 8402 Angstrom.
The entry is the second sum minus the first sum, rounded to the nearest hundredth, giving -0.20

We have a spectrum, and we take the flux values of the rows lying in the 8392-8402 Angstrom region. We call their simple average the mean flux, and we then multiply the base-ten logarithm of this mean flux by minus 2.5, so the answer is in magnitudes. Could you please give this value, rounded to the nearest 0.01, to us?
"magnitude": -2.03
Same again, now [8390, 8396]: -2.00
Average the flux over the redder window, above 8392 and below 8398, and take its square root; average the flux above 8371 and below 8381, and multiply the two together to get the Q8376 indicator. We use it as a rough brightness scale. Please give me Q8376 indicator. 15.5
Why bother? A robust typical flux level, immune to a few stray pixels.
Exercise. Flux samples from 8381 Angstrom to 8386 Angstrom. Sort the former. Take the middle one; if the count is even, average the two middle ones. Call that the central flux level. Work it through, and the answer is 6.10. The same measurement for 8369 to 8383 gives 6.12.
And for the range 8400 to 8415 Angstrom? 6.31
